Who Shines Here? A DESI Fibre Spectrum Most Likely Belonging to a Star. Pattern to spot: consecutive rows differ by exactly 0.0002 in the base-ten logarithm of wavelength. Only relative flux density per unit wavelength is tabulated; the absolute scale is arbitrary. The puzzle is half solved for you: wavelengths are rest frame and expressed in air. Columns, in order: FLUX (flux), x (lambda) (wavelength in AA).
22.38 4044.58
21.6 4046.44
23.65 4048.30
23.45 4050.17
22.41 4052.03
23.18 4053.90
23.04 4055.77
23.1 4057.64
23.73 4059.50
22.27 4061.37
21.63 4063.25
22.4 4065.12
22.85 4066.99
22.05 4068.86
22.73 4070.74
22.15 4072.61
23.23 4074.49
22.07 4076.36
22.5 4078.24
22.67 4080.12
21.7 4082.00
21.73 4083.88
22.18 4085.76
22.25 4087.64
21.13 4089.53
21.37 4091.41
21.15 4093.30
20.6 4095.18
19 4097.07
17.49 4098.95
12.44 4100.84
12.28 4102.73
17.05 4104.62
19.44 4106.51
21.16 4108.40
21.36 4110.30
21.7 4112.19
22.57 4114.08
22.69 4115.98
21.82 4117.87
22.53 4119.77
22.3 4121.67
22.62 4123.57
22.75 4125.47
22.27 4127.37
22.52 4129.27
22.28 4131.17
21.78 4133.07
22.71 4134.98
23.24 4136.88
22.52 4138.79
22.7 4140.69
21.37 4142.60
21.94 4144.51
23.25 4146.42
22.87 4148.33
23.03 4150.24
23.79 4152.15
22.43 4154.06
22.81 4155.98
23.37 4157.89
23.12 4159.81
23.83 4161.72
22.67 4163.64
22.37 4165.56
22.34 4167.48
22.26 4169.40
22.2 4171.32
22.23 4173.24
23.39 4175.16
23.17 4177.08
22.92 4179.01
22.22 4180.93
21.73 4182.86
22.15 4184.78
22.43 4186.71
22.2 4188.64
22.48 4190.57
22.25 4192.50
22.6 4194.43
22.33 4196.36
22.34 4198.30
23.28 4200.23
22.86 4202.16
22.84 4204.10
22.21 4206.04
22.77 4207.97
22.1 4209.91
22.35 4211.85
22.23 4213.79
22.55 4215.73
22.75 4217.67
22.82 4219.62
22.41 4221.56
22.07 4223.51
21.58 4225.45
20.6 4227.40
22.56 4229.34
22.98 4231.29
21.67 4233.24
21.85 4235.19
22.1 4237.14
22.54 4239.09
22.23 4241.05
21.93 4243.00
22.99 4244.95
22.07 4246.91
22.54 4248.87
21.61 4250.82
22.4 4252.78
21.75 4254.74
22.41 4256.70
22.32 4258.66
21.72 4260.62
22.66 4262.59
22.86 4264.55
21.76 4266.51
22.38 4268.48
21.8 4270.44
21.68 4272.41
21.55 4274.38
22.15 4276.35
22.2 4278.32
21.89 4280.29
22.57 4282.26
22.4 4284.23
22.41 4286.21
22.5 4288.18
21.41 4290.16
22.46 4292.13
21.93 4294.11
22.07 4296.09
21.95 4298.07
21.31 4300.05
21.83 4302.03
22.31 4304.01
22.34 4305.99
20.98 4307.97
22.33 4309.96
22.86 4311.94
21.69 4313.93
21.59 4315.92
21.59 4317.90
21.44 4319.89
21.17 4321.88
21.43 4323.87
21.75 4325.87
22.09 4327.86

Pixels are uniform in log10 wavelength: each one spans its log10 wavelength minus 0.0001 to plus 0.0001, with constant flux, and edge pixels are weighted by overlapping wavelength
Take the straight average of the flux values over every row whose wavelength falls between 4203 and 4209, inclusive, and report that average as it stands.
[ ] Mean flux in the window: 22.6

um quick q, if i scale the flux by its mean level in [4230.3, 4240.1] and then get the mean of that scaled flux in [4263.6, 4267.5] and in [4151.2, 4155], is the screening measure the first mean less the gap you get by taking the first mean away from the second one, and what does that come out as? 0.97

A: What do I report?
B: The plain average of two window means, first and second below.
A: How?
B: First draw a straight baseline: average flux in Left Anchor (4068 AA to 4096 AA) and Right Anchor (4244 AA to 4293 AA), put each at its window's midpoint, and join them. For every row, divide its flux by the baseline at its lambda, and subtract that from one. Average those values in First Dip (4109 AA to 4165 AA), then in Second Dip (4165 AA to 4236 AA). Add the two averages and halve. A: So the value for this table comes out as -0.019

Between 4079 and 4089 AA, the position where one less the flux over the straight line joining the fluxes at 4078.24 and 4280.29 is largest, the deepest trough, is 4082.00 AA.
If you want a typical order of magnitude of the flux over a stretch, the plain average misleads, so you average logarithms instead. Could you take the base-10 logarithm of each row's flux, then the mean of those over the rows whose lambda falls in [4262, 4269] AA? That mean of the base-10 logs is 1.35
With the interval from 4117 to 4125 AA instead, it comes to 1.35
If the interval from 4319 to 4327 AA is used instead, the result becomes 1.33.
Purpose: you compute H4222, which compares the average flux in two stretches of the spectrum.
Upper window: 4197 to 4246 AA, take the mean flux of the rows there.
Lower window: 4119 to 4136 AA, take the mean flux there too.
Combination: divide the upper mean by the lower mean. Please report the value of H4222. 1.00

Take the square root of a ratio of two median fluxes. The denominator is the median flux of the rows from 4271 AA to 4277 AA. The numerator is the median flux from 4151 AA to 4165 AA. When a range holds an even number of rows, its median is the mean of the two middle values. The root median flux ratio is 1.03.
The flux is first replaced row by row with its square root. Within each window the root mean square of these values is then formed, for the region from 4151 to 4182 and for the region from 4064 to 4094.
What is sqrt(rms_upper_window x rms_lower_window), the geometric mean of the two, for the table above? 4.74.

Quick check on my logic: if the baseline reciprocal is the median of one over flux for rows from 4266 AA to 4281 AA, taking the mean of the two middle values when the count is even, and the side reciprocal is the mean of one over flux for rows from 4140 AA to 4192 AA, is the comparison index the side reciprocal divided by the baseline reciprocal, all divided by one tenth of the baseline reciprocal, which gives 211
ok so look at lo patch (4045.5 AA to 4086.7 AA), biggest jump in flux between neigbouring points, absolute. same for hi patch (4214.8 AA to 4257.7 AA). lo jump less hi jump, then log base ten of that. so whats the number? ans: -1.0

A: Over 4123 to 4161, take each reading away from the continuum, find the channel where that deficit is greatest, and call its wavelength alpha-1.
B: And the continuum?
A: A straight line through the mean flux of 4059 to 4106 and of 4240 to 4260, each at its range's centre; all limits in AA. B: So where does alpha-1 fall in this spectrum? 4142.60 AA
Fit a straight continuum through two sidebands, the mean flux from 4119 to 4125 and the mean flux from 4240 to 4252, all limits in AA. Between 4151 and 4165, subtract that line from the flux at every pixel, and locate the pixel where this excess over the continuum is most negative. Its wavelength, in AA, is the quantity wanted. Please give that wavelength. 4154.06 AA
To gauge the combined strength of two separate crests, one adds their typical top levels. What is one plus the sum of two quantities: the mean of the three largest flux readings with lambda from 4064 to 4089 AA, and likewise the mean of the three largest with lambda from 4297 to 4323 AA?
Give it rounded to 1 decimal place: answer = 46.4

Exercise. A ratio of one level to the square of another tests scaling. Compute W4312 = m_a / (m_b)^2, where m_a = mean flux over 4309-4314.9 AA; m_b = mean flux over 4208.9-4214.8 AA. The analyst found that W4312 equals 0.0451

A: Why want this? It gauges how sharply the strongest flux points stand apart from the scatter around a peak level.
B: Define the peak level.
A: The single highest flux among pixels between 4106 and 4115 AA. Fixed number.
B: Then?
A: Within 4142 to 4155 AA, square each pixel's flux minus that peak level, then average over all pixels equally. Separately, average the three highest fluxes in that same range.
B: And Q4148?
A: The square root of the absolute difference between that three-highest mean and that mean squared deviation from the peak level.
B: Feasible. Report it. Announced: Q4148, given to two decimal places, 4.77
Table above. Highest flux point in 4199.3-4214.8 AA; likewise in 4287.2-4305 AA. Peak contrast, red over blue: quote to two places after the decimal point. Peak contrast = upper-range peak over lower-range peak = 0.97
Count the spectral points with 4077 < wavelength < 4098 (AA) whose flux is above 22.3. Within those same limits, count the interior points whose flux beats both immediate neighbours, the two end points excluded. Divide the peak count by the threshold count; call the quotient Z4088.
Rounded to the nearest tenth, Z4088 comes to 1.5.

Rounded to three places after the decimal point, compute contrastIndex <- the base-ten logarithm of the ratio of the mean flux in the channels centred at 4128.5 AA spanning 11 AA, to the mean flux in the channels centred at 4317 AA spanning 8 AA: 0.016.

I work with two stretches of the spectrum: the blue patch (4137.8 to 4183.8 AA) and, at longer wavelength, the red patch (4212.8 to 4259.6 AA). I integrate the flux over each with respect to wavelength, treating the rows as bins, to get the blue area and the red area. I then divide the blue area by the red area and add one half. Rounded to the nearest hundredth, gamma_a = 1.50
